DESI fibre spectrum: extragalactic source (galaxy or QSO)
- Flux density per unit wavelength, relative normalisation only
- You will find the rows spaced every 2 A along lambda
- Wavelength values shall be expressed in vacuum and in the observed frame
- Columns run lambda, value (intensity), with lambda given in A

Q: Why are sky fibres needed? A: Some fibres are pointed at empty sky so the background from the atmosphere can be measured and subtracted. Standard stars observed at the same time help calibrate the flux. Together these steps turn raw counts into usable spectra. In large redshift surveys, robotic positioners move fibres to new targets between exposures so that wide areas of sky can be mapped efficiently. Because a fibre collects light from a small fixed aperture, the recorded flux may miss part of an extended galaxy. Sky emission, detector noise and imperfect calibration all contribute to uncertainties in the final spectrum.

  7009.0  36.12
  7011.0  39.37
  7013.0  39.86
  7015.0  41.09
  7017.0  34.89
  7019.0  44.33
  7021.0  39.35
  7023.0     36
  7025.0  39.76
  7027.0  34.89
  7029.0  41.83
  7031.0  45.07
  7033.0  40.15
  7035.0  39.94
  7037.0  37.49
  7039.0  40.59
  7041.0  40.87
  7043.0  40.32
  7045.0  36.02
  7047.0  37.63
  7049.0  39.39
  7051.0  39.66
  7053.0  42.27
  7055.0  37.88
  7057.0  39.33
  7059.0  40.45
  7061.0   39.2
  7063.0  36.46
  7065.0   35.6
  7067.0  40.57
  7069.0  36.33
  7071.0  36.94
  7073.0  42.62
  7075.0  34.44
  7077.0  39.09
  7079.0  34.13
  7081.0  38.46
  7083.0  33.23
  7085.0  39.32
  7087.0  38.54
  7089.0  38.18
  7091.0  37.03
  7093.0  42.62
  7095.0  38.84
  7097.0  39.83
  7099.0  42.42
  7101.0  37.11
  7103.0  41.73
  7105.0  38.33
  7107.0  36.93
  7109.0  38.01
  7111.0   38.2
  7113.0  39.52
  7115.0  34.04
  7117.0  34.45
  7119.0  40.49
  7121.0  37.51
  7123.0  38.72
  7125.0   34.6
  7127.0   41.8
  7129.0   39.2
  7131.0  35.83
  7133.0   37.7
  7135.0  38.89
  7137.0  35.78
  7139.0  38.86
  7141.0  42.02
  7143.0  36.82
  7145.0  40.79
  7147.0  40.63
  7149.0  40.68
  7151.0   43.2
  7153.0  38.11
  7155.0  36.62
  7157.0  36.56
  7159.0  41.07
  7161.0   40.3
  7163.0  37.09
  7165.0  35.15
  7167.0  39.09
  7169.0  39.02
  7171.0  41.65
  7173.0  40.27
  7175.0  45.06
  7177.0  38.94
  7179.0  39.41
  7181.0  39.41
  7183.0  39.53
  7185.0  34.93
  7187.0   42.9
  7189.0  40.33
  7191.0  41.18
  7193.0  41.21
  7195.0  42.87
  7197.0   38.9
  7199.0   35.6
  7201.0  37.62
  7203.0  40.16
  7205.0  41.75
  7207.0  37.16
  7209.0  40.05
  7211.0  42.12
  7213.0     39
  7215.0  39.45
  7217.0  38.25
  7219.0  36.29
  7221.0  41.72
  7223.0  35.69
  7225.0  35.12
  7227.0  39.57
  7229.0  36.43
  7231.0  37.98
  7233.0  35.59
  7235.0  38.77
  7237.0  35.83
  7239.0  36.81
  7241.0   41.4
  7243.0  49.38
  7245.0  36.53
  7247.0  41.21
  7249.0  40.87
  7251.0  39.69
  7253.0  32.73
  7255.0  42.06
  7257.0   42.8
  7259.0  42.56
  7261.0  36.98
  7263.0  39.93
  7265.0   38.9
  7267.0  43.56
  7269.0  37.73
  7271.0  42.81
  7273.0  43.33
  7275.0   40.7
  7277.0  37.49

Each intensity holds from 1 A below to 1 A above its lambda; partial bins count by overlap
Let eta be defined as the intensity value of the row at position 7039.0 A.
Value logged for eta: 40.59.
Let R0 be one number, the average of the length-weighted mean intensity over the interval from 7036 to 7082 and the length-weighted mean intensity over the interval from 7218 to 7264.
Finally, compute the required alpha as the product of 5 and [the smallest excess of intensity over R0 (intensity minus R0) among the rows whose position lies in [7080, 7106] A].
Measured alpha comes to -28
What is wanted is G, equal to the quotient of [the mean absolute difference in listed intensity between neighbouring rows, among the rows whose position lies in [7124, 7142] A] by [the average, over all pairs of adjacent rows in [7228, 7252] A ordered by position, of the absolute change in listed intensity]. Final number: 0.82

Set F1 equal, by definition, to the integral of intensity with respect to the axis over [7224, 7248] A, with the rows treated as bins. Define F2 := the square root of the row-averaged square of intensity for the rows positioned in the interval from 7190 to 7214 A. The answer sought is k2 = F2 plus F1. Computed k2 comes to 969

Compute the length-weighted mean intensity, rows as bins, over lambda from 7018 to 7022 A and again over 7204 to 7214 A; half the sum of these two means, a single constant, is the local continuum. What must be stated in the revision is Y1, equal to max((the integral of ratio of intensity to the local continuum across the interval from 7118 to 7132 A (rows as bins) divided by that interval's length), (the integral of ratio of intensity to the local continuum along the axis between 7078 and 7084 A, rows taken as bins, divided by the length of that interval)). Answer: 0.94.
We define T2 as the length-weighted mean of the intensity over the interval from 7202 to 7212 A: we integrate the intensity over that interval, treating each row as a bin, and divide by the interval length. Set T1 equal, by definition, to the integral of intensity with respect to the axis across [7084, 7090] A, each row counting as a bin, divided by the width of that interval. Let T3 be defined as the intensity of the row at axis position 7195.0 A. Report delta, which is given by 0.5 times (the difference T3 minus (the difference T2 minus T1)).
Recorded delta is 21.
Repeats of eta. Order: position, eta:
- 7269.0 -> 37.73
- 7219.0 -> 36.29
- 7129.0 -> 39.2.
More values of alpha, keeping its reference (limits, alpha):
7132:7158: -15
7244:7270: -30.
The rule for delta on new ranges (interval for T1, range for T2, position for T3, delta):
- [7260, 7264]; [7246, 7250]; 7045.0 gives 17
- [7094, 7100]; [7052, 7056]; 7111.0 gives 19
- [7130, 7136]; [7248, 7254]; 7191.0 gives 20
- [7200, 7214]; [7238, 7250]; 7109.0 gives 18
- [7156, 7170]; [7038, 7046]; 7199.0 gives 17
